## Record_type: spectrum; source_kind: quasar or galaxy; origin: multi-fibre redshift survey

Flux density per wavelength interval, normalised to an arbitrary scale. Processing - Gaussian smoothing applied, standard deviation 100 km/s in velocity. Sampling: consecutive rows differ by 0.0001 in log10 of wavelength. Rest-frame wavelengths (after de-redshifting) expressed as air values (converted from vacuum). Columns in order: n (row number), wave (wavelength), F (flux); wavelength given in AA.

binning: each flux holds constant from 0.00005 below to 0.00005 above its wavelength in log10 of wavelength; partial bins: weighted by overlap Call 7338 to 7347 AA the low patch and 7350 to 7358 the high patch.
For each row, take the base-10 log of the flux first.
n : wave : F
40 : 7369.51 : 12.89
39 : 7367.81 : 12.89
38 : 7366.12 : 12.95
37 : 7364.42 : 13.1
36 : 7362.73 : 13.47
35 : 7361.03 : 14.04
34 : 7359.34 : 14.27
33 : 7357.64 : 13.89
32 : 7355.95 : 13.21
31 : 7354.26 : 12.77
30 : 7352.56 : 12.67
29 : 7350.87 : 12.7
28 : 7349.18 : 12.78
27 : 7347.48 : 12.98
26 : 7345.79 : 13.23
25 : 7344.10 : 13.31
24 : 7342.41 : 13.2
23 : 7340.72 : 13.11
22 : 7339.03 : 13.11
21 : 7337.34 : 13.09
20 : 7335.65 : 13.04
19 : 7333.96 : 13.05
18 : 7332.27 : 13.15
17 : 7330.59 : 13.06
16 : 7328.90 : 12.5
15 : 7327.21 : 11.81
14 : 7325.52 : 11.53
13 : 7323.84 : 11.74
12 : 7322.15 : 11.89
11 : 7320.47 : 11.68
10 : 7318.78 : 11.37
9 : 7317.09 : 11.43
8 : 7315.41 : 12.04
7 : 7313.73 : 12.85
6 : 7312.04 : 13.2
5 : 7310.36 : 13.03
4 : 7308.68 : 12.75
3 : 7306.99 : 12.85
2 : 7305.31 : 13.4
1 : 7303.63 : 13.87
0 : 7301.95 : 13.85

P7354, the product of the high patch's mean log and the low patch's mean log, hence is 1.25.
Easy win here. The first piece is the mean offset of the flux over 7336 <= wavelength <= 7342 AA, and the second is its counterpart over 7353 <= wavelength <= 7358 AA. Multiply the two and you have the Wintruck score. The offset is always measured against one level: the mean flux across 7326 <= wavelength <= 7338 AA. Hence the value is 0.14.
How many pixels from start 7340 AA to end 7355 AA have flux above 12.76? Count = 7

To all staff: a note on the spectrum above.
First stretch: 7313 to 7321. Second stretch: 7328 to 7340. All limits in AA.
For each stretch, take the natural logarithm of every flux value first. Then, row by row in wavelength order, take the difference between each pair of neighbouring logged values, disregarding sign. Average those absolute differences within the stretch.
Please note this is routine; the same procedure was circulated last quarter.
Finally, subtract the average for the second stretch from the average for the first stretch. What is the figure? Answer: 0.027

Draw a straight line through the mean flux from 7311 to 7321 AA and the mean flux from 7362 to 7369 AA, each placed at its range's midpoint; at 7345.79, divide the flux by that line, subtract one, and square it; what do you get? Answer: 0.0017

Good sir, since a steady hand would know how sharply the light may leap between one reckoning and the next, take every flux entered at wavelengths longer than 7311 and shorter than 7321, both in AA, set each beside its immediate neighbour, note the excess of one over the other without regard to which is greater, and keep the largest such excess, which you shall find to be 0.81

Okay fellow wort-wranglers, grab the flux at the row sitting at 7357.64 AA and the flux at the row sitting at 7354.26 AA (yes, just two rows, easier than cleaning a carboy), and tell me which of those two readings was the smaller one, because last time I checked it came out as 12.8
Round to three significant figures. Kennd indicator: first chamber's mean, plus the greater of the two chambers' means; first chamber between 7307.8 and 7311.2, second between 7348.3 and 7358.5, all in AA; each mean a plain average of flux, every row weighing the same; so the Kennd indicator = 25.9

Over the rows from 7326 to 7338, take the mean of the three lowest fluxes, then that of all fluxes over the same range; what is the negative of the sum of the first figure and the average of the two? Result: -25.1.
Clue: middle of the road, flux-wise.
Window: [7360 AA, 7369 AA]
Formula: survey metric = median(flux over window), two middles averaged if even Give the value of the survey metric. 13.1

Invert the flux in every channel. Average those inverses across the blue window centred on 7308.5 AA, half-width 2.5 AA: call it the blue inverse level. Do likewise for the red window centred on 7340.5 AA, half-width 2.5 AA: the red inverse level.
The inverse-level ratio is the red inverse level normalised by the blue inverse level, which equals 0.98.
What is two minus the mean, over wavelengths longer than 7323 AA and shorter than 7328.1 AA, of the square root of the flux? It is -1.42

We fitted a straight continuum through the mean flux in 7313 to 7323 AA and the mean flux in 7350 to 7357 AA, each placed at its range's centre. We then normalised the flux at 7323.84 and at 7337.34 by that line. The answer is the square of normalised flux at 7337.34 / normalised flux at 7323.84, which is 1.17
